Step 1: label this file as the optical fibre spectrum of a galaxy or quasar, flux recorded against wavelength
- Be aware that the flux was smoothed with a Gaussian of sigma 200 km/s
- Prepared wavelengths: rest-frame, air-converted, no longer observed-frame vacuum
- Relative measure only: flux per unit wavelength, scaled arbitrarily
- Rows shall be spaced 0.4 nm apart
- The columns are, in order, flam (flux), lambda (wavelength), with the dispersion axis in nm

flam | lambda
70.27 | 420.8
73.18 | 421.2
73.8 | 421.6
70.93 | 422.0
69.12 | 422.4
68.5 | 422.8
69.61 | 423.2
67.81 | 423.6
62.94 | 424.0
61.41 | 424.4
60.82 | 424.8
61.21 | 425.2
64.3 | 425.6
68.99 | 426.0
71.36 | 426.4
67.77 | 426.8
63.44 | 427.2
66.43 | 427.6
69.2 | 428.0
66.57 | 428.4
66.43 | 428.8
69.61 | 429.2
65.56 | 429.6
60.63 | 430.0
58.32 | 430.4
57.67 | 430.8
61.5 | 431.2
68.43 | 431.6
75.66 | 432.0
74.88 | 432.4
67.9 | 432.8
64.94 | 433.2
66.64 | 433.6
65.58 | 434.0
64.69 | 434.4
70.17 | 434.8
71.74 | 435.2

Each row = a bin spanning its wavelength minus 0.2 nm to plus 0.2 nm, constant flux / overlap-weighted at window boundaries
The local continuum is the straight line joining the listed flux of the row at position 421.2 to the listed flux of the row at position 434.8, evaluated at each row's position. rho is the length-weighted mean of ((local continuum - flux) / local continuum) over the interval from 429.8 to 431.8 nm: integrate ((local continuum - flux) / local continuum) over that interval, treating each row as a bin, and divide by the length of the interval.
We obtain 0.14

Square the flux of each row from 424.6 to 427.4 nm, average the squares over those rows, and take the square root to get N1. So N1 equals 65.5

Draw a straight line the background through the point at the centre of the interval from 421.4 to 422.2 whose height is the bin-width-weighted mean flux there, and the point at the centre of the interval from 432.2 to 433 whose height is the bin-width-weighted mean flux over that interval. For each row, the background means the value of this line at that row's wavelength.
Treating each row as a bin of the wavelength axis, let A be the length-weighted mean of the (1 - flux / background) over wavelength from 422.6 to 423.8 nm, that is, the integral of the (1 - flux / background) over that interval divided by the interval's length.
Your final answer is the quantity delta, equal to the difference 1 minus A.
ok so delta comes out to 0.950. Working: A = 0.050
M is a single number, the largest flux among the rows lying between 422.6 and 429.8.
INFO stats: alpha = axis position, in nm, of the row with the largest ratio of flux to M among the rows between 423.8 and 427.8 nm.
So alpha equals 426.4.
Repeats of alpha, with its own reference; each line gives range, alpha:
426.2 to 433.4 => 432.0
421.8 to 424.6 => 422.0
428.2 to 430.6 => 429.2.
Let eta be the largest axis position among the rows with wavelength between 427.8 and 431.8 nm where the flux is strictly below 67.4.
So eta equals 431.2 nm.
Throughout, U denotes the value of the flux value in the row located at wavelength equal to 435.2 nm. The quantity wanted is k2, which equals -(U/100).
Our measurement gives -0.72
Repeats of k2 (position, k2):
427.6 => -0.66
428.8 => -0.66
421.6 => -0.74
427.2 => -0.63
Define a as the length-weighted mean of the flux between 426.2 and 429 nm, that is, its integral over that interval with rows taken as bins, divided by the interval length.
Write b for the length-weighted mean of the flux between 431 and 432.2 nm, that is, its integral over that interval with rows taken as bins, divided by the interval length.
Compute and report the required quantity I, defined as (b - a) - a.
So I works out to -66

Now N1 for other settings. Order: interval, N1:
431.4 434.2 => 69.3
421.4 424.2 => 69.0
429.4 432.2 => 64.2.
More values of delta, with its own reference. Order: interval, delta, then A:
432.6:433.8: 0.932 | 0.068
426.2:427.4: 0.939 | 0.061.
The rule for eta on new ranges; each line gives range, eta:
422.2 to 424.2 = 424.0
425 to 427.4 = 427.2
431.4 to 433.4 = 433.2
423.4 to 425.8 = 425.6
